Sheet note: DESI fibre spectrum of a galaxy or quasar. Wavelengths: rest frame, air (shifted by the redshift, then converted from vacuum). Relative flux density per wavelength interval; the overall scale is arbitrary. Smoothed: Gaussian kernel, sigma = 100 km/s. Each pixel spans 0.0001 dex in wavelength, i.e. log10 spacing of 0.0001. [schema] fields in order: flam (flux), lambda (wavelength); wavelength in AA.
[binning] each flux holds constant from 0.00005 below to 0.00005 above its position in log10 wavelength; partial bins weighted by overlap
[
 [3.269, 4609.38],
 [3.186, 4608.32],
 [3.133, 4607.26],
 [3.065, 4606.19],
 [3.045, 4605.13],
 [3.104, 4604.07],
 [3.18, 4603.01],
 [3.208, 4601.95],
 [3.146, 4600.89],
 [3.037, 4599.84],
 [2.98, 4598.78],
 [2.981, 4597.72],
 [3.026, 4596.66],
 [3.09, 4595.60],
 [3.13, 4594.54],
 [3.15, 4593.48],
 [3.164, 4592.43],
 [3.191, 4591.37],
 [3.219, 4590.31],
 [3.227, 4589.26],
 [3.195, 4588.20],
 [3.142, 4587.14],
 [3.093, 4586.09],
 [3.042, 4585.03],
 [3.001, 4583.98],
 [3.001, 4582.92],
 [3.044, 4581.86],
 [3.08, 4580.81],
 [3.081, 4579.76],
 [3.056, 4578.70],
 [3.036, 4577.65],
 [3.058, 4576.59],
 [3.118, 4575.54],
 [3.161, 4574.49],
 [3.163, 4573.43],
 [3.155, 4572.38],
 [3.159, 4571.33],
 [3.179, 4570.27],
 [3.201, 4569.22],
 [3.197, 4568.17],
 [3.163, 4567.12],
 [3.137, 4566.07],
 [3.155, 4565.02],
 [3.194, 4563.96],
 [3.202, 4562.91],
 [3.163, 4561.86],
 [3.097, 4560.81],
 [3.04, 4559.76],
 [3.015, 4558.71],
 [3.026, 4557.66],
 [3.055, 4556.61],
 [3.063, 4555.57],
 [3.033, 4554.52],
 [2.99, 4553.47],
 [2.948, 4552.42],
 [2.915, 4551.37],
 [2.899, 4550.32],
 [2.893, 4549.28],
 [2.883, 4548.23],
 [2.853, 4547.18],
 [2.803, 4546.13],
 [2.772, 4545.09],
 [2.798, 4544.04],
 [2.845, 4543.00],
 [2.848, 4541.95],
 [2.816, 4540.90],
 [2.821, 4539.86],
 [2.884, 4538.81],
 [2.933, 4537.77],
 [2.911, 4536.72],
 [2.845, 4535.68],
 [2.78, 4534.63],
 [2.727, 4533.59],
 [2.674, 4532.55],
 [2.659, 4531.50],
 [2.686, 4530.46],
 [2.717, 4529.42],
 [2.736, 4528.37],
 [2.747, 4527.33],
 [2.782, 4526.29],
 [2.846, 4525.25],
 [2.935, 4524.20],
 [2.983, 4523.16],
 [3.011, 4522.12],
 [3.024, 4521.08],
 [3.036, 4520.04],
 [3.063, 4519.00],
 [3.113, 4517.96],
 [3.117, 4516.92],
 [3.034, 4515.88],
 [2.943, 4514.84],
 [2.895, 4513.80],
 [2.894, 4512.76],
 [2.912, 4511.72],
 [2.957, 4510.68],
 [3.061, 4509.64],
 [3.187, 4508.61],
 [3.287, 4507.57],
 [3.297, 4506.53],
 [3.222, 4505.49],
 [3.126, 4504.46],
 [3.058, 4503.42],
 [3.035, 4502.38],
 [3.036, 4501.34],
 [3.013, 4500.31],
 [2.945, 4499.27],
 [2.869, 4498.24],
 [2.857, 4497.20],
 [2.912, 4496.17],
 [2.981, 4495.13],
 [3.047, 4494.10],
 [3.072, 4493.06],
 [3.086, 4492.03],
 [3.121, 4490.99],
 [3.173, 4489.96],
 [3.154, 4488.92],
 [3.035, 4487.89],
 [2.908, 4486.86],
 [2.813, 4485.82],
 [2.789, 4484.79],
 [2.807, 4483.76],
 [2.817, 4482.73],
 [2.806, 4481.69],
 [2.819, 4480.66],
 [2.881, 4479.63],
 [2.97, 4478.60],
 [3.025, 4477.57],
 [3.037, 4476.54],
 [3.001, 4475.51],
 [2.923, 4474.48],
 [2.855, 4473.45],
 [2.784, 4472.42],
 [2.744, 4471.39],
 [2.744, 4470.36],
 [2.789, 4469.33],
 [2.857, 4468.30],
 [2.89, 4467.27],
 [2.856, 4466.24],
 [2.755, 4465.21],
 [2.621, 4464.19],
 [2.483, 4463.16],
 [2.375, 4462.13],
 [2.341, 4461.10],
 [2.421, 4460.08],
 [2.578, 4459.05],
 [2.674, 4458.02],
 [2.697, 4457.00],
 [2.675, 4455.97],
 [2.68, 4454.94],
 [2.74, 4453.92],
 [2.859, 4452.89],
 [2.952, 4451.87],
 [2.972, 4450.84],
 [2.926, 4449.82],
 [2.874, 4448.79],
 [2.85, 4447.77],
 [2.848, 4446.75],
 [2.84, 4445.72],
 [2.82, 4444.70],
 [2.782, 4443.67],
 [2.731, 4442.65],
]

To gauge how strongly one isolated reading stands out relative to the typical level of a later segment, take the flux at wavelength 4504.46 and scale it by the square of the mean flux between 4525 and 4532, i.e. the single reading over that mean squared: 0.417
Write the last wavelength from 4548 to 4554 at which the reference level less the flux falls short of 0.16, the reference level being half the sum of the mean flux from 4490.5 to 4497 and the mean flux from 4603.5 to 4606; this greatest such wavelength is 4553.47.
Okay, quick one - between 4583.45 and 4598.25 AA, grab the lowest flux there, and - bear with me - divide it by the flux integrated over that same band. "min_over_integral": 0.0646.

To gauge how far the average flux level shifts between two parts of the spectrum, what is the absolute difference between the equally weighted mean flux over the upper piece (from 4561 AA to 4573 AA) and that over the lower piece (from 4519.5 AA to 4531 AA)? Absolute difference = 0.31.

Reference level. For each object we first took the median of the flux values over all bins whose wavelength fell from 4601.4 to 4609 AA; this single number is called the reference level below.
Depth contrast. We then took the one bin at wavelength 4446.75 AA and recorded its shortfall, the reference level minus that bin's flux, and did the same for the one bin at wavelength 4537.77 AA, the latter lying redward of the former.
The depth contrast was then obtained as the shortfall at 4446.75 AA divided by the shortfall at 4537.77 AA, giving 1.4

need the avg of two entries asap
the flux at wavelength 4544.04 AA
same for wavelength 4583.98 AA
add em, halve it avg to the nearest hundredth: 2.90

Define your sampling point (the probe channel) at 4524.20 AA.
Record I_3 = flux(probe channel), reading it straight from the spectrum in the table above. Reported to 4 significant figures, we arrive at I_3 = 2.935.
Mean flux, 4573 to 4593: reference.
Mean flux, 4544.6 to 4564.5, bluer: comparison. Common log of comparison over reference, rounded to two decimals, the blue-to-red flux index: -0.02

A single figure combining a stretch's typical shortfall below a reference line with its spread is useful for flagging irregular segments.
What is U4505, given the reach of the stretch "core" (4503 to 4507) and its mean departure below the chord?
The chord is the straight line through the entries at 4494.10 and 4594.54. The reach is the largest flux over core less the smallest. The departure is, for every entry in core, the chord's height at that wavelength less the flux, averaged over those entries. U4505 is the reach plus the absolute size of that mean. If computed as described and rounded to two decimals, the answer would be 0.36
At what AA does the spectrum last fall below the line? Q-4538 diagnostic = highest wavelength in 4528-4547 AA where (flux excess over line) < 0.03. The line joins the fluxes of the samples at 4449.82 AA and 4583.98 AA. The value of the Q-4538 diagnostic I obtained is 4546.13 AA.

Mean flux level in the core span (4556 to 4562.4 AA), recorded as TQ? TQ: 3.07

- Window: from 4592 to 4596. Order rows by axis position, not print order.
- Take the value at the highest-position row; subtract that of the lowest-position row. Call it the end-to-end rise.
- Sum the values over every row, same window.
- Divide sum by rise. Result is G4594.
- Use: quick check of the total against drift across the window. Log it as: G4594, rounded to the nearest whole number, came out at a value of -169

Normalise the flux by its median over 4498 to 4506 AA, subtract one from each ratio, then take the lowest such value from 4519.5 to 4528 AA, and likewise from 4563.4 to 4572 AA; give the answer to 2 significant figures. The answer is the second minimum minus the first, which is 0.13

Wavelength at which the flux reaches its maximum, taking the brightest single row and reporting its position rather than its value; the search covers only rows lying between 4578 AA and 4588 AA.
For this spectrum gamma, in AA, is 4587.14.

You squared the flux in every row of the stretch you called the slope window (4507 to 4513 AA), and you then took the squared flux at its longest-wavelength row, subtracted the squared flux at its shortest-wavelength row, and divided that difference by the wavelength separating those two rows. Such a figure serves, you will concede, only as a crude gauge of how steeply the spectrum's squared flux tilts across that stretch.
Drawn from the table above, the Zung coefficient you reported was -0.47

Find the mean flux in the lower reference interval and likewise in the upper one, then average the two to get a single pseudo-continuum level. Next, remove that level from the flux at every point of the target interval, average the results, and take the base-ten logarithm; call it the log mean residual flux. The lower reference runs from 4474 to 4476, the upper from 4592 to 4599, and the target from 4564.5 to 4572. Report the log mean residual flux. -0.82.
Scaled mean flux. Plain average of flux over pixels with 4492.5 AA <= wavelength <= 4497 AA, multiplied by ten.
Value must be 30.0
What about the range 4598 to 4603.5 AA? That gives 31.1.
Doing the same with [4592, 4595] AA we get 31.5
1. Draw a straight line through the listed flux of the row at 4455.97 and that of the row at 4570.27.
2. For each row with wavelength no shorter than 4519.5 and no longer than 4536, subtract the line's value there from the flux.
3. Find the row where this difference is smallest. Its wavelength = 4531.50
